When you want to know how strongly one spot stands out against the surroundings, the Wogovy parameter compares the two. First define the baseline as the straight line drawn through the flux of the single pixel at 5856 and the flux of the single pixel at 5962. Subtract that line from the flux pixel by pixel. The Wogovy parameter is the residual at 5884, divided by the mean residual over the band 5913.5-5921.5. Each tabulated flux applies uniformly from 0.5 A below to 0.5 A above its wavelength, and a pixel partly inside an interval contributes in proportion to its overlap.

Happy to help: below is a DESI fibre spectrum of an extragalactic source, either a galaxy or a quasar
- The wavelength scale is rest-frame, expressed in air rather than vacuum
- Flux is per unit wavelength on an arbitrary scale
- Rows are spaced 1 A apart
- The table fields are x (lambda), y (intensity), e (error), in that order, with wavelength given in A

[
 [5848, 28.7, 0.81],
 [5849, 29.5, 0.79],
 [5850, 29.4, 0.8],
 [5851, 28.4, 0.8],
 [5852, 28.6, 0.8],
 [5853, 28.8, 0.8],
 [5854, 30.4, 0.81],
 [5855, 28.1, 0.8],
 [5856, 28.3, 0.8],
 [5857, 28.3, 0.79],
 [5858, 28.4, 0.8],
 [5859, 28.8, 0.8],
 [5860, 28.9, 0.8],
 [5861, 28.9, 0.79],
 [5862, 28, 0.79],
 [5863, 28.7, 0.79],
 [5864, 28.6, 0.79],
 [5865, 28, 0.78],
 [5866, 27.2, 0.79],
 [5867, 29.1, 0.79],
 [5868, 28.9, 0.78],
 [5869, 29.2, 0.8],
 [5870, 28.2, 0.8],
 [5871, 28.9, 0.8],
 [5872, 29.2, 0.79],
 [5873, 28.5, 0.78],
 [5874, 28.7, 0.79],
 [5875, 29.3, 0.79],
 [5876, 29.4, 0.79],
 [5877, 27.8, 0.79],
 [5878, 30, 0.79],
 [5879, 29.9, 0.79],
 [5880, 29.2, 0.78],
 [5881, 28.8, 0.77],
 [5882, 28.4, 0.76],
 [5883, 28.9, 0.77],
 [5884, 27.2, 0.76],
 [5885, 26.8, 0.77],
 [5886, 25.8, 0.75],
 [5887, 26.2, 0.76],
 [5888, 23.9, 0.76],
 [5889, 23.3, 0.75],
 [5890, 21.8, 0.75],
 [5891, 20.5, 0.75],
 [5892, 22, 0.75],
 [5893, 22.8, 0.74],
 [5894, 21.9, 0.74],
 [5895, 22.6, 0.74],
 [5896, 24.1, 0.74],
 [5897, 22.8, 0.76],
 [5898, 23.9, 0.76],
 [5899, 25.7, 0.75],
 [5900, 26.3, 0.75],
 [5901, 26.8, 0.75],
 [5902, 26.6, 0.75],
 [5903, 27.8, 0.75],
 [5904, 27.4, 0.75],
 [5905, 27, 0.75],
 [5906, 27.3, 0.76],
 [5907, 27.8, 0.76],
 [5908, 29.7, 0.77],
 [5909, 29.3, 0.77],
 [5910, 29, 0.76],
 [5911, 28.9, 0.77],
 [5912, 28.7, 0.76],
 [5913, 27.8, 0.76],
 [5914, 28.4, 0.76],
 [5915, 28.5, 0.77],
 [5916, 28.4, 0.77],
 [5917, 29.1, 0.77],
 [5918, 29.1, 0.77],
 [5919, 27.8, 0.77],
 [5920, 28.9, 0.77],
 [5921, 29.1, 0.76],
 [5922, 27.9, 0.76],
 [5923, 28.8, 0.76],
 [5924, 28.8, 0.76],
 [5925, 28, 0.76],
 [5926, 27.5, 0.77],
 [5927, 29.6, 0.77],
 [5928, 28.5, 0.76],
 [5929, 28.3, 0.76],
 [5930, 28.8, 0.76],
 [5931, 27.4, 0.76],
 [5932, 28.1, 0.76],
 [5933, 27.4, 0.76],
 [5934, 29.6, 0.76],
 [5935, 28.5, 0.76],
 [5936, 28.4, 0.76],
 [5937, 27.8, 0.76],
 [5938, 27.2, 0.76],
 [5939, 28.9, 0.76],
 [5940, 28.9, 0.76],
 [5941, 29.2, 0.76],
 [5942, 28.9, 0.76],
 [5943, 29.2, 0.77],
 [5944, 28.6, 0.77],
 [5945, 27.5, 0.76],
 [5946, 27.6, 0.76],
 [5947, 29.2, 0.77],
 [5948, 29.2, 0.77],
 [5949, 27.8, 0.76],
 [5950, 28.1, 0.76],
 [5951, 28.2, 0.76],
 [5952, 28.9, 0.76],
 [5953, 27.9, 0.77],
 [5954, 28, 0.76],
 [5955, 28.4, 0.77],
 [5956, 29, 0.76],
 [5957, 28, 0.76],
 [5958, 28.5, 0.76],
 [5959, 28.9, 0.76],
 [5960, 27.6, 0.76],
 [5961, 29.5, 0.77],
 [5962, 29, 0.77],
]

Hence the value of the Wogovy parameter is 29.4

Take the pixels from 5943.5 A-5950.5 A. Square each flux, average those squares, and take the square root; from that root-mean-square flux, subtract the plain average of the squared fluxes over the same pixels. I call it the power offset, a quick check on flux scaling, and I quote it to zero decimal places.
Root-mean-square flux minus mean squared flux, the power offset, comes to -772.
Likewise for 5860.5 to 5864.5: -787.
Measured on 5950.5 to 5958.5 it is -776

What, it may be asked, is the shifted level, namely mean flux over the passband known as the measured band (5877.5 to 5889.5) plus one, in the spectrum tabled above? 28.4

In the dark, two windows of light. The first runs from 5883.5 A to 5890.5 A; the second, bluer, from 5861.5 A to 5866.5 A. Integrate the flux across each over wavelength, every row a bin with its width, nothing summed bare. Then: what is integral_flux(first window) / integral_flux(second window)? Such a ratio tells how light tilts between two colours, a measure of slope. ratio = 1.2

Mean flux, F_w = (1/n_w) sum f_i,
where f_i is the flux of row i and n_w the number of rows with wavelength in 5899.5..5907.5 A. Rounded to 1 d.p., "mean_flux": 27.1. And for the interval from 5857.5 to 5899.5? 26.9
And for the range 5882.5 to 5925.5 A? 26.6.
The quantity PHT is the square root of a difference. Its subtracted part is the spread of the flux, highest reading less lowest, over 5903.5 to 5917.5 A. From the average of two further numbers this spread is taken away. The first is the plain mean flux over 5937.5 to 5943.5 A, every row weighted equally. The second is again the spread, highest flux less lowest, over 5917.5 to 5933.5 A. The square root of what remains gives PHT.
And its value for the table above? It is 3.57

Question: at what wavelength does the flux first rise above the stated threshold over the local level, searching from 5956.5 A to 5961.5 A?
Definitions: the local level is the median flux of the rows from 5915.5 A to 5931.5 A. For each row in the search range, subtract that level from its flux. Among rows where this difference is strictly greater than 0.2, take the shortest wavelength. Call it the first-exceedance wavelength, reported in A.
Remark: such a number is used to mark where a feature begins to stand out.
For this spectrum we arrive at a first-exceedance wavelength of 5959 A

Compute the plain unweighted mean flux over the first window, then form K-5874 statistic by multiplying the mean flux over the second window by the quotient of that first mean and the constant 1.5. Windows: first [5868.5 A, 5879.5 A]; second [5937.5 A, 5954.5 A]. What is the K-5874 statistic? 550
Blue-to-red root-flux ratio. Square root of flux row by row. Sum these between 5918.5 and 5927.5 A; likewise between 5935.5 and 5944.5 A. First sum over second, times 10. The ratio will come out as 10.0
